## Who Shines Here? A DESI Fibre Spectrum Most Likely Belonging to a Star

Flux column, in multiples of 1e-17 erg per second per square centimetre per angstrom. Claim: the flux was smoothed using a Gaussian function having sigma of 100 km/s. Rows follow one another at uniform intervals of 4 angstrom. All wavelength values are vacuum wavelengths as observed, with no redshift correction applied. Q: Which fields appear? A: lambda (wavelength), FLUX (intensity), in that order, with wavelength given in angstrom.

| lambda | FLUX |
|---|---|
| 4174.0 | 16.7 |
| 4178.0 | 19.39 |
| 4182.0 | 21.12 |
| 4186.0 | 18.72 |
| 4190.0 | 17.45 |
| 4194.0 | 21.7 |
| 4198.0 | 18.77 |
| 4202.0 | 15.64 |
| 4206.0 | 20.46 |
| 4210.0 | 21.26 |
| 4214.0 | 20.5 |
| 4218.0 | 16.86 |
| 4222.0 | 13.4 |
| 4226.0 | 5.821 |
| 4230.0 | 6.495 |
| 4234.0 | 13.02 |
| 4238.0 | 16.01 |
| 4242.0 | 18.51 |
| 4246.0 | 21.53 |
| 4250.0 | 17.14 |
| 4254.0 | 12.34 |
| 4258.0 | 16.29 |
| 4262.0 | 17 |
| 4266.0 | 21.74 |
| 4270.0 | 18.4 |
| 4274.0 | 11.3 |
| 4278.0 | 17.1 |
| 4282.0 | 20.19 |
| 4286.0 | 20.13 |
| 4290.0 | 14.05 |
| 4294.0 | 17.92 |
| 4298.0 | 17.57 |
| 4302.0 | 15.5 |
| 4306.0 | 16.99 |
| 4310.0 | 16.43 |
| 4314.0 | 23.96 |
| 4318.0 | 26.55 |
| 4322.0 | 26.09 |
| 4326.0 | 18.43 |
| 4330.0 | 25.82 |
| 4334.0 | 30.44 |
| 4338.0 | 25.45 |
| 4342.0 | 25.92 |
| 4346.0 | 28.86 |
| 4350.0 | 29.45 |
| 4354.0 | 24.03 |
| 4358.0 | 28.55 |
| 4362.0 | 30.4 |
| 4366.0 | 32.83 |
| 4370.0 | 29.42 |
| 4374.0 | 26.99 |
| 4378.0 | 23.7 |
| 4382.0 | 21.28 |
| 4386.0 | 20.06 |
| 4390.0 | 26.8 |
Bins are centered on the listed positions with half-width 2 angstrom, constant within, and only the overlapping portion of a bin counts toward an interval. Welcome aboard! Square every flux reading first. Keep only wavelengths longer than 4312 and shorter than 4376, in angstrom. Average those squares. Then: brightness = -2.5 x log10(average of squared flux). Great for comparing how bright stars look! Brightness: -7.18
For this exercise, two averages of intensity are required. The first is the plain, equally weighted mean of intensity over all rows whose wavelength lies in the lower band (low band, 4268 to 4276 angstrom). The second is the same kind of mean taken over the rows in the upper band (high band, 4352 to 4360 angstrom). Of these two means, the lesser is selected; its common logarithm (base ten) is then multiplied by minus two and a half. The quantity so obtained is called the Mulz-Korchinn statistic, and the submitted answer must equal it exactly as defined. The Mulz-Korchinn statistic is -2.93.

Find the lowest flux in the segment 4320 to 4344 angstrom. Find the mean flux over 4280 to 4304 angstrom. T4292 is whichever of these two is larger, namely 18.4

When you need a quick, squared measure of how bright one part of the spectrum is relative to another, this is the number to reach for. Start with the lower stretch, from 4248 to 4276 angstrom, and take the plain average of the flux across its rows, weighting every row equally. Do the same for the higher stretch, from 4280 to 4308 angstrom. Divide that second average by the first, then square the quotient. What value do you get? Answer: 1.15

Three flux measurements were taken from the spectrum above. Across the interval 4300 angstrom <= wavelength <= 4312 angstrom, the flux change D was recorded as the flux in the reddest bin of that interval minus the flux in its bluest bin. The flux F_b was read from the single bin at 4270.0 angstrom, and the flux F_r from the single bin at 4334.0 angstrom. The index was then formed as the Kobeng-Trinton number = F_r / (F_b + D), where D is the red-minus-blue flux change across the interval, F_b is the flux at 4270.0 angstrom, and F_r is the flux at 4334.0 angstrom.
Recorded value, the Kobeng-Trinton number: 1.57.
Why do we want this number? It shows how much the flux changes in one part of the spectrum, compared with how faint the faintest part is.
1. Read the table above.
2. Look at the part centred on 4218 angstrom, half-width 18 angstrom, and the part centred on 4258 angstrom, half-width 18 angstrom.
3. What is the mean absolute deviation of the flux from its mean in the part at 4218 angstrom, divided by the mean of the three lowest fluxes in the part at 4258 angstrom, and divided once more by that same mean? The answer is 0.026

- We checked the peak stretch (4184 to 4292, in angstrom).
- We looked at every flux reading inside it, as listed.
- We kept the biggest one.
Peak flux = 21.74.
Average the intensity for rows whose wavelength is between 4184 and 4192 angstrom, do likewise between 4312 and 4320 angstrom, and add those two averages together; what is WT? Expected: 43.3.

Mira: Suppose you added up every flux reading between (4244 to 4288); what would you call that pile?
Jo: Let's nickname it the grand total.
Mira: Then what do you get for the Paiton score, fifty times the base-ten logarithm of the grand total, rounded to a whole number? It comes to 114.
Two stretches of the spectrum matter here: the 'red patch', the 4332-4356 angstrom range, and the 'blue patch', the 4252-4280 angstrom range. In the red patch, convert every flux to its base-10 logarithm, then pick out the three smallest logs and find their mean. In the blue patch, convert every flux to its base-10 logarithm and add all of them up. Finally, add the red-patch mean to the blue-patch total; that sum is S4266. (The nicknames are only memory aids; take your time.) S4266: 10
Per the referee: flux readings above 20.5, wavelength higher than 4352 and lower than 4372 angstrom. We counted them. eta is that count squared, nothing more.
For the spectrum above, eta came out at 25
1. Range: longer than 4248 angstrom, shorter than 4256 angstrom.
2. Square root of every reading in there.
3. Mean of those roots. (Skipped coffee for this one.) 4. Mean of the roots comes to 3.8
